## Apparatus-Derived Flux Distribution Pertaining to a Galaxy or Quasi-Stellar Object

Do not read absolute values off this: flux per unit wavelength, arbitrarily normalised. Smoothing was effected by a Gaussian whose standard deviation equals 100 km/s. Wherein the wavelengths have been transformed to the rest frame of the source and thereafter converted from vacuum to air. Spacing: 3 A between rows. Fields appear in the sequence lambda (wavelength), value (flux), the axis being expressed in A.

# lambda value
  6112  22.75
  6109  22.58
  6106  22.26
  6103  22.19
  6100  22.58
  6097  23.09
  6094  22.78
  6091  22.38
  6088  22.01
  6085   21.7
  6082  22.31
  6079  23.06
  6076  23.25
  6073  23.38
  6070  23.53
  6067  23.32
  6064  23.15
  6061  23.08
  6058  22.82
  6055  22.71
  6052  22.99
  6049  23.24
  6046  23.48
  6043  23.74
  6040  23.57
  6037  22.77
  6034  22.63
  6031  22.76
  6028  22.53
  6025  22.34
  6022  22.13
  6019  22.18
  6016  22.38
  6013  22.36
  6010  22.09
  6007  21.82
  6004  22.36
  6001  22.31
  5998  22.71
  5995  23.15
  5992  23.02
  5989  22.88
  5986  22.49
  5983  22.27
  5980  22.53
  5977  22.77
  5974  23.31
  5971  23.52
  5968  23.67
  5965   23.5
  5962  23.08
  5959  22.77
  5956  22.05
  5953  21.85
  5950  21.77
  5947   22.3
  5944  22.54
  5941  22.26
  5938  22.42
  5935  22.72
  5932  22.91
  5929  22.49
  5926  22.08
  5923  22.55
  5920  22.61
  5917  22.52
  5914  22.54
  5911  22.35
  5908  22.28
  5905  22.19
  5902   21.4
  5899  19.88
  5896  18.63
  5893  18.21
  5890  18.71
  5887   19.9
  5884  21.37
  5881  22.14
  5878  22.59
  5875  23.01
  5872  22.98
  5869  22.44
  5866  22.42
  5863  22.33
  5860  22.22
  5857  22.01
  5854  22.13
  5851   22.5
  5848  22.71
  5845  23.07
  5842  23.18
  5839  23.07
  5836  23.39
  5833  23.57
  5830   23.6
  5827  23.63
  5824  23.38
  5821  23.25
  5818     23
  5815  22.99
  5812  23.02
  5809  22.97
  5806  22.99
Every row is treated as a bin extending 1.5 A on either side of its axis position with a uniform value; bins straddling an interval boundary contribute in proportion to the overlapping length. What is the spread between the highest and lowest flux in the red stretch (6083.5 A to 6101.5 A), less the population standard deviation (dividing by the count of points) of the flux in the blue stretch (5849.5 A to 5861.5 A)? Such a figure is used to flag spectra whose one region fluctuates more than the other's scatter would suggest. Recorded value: 1.2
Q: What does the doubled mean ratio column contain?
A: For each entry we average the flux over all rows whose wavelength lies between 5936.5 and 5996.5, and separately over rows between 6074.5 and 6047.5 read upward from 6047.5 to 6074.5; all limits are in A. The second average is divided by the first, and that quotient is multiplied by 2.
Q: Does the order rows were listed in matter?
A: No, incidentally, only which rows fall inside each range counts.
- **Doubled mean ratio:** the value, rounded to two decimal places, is 2.04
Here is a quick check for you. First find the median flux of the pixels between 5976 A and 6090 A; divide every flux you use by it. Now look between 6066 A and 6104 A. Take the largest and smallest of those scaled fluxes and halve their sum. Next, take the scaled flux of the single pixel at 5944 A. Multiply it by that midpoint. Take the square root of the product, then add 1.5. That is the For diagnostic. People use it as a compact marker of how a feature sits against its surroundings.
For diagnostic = 2.493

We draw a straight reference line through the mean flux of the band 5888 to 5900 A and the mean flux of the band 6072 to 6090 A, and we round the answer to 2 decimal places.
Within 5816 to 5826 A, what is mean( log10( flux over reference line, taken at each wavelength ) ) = 0.13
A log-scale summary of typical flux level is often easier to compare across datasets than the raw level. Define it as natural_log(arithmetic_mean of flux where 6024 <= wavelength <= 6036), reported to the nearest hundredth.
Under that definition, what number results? 3.12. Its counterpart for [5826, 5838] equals 3.16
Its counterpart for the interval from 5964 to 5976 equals 3.16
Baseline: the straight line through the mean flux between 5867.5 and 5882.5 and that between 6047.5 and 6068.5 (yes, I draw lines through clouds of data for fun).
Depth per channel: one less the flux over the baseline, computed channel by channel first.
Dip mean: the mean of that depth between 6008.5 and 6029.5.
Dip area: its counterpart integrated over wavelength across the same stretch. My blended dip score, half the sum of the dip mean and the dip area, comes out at 0.32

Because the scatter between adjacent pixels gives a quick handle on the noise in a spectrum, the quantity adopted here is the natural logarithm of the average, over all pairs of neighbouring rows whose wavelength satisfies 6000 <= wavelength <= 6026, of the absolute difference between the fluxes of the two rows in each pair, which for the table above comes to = -1.60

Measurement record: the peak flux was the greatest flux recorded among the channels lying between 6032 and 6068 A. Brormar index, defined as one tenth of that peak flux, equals 2.37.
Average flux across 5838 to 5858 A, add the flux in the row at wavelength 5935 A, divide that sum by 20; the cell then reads 2.27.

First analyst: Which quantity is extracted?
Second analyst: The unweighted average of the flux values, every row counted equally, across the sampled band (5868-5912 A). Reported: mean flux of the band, 21.2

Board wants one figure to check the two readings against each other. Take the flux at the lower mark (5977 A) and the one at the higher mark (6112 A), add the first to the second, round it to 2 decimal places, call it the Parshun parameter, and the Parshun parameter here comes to 45.52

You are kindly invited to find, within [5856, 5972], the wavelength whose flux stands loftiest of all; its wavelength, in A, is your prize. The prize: 5968 A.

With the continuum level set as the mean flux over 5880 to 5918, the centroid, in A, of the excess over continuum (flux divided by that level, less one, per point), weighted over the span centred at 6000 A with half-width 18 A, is 5998.4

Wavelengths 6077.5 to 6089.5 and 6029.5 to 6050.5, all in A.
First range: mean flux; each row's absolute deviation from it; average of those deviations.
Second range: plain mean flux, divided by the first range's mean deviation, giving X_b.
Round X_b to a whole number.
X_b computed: 56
